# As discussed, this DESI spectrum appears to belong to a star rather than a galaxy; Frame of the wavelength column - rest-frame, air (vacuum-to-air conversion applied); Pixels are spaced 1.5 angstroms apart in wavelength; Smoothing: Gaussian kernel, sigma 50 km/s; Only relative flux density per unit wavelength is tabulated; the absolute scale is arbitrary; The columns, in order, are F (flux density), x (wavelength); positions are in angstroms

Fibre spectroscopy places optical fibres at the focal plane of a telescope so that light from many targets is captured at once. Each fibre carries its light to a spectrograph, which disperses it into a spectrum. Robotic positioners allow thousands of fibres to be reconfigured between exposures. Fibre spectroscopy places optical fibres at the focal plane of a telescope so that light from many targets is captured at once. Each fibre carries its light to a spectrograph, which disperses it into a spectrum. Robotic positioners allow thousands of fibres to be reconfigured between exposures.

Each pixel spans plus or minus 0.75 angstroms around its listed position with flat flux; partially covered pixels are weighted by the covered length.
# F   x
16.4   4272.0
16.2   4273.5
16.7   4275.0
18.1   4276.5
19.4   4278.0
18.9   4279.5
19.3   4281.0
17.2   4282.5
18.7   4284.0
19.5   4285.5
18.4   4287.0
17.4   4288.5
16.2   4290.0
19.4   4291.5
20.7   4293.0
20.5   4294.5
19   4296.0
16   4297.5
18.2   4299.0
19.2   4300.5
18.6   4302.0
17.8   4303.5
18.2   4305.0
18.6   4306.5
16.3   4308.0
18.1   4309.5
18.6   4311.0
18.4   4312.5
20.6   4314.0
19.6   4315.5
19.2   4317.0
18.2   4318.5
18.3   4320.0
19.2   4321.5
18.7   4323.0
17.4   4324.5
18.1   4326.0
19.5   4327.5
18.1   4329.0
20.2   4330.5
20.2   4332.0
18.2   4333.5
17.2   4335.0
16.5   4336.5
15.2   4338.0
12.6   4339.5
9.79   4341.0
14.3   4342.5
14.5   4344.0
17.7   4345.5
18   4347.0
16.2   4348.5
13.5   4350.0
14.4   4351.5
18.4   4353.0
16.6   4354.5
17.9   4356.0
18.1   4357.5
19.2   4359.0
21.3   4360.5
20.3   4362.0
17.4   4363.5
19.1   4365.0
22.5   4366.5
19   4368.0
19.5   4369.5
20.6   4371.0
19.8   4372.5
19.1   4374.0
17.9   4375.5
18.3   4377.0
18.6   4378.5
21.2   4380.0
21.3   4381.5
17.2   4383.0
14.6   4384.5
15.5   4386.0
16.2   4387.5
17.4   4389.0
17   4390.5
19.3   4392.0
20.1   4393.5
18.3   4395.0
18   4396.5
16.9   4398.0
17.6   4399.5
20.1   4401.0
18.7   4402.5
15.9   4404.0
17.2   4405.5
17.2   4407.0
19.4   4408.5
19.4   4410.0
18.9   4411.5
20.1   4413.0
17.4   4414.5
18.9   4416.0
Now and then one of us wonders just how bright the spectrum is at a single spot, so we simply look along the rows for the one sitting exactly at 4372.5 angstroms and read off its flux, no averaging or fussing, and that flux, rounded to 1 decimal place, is 19.8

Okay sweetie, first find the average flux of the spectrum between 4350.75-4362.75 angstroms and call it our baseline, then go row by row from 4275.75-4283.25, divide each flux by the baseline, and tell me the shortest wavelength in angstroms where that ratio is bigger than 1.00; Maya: 4278.0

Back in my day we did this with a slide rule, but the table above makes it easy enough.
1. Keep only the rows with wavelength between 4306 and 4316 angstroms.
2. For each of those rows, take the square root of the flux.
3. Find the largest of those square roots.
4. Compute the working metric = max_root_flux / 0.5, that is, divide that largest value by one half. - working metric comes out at 9.08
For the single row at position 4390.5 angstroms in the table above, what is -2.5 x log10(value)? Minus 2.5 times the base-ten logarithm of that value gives -3.08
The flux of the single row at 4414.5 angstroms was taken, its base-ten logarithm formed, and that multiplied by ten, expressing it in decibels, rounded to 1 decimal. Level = 12.4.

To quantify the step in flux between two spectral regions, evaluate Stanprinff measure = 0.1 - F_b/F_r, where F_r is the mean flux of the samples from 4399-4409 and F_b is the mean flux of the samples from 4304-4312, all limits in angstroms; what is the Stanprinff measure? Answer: -0.90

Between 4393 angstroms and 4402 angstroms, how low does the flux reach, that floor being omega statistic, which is 16.9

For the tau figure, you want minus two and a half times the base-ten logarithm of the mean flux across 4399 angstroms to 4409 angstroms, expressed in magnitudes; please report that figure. -3.14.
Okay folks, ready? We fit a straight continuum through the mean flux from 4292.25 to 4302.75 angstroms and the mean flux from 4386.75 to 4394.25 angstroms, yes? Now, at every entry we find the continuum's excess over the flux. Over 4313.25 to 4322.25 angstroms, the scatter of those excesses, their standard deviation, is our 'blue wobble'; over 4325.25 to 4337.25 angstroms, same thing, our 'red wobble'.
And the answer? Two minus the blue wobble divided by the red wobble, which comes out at 1.4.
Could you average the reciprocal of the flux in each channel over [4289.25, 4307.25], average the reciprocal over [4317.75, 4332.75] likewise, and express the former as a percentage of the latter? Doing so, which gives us 102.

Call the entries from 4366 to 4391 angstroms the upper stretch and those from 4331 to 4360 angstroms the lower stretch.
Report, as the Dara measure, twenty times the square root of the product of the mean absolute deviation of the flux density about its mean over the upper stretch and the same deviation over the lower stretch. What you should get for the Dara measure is 37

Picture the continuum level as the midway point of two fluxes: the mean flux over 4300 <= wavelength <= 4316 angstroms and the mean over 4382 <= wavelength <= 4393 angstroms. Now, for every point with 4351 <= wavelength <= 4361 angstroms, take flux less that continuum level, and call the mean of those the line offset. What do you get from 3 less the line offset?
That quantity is 2.7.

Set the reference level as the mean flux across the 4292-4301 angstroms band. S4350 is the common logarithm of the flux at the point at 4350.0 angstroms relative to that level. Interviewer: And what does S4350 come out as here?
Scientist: -0.15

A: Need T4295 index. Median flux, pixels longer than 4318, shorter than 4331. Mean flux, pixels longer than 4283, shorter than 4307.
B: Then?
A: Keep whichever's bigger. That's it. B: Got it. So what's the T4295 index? 18.5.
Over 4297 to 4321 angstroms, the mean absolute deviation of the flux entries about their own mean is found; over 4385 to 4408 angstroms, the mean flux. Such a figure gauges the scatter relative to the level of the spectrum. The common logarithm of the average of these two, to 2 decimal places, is 0.96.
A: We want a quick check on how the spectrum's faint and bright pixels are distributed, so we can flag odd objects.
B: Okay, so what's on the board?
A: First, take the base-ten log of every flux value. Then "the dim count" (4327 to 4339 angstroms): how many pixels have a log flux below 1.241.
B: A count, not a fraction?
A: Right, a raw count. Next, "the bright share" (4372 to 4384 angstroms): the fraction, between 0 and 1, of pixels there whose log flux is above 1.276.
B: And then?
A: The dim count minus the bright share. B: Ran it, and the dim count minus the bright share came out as 2.5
